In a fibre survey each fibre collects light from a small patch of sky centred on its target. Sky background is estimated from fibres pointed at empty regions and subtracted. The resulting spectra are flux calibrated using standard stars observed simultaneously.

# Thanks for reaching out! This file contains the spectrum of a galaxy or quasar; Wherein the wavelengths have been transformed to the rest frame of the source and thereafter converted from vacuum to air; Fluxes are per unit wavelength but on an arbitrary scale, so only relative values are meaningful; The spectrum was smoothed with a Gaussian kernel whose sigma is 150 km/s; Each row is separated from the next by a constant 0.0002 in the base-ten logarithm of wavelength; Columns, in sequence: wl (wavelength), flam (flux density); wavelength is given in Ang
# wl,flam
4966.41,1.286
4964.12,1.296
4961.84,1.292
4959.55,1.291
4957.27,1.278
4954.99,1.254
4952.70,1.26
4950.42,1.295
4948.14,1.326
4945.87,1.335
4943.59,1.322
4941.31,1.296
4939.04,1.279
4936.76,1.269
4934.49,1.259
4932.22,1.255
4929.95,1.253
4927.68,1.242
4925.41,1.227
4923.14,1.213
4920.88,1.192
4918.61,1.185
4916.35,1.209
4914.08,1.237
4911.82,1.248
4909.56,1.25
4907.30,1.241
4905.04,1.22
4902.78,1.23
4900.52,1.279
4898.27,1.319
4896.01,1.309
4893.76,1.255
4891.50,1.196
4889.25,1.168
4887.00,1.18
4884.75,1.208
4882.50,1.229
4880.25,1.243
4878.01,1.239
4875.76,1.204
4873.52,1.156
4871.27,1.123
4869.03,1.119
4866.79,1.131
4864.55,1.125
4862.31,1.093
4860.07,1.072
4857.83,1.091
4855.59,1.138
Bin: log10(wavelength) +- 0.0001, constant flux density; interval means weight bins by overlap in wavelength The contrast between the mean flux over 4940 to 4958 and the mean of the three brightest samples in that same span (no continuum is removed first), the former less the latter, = -0.032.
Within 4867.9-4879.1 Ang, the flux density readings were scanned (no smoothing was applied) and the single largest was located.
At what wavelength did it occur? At 4878.01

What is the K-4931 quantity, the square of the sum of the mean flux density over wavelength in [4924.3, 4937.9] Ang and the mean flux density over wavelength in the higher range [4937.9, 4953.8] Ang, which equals 6.5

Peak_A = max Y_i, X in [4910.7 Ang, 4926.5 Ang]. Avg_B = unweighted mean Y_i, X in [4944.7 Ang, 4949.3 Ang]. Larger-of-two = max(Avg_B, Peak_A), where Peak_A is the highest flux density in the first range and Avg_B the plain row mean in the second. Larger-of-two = 1.33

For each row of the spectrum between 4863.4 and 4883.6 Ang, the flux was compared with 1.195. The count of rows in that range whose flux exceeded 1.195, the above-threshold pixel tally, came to 4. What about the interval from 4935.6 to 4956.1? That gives 9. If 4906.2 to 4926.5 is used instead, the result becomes 7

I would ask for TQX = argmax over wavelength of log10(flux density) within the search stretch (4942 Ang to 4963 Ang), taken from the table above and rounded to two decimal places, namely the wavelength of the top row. 4945.87 Ang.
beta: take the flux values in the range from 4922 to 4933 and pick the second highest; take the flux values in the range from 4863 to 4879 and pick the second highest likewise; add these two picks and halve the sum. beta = 1.23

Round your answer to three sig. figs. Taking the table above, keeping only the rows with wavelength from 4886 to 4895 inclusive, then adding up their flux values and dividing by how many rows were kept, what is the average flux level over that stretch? 1.20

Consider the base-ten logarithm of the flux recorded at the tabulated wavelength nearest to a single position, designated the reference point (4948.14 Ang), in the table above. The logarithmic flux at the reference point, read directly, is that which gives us 0.123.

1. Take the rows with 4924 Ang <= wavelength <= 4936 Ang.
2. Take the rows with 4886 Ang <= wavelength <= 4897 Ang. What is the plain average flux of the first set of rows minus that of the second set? 0.026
